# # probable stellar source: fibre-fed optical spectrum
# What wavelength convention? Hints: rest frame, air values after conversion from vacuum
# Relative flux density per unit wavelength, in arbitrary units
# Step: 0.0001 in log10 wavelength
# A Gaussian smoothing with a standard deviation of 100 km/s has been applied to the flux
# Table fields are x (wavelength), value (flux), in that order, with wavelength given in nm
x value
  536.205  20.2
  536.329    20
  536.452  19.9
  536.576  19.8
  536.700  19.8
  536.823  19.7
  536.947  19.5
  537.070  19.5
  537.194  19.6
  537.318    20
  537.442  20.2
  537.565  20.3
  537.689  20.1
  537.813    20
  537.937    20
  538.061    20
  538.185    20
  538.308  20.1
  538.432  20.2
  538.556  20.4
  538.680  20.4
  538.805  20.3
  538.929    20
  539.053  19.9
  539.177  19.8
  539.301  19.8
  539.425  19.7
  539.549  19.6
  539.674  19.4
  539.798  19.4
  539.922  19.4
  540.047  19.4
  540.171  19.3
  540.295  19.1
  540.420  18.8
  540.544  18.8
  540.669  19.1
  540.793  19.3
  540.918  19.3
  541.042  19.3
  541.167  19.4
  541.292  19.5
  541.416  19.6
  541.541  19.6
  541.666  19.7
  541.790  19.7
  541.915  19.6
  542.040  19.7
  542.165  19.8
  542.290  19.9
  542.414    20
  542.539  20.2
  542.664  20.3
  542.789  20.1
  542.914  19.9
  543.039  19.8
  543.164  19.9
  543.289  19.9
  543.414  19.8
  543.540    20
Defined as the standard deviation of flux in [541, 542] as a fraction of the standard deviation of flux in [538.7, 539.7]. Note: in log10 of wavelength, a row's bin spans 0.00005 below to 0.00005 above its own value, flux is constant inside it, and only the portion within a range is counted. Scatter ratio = 0.52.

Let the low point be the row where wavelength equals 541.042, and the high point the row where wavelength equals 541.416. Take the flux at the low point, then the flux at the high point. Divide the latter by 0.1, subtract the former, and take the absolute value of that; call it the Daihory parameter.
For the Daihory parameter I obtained 177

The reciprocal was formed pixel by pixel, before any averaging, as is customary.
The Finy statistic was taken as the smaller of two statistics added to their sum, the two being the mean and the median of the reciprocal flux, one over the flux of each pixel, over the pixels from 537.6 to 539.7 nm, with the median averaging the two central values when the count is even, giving 0.150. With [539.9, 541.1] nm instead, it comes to 0.156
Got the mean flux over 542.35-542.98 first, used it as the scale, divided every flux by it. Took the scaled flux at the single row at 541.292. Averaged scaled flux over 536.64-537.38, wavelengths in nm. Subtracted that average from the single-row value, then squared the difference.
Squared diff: 0.0001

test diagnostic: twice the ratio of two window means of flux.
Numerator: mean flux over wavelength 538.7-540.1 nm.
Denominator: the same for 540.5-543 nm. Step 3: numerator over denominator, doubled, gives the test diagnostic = 2.01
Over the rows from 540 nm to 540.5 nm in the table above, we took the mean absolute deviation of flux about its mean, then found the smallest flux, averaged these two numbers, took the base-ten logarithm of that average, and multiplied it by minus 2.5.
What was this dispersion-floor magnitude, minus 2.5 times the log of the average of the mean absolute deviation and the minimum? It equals -2.44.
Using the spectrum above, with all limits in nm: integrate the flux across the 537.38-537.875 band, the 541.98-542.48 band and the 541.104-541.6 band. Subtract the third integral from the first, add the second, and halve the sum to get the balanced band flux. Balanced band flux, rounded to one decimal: 5.1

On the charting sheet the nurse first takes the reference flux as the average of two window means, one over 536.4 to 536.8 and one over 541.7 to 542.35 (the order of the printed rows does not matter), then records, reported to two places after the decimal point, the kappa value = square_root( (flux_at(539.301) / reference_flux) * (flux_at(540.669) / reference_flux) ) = 0.98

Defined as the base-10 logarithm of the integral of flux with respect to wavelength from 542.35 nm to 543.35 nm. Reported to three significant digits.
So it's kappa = 1.30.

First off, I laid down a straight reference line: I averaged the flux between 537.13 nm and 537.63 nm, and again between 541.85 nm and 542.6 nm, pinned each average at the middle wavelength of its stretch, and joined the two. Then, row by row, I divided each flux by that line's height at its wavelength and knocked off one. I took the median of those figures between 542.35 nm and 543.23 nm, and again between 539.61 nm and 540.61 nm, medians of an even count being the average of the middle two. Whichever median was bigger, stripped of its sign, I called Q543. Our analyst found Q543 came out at 0.0070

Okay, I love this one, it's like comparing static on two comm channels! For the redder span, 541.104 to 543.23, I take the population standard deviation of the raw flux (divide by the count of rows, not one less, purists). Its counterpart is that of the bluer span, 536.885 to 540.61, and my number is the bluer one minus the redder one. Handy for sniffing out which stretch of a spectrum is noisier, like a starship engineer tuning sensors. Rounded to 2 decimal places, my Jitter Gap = 0.19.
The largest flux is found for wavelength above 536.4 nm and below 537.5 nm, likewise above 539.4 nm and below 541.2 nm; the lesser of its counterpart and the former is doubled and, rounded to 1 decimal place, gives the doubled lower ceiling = 39.4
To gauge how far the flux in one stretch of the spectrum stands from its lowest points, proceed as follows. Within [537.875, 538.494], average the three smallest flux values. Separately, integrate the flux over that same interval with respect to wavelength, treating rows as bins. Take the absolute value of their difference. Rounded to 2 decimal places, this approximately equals 7.57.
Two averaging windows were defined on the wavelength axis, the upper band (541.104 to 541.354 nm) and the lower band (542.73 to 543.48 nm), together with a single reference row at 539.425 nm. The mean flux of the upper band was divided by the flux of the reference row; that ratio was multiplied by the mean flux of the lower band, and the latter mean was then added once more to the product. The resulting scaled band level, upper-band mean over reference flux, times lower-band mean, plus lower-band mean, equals 39.5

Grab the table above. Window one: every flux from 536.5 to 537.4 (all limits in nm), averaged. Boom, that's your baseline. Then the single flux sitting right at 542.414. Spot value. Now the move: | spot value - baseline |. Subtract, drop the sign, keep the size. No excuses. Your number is 0.3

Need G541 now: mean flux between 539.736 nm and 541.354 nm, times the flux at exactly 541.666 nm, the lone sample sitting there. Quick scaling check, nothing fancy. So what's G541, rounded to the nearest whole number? 379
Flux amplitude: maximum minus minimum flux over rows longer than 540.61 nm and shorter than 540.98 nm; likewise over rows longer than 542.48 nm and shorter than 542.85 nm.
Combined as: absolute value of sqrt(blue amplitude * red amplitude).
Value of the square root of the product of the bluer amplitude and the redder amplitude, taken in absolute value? 0.20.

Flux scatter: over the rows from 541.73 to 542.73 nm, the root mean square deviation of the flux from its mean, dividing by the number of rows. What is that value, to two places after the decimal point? 0.23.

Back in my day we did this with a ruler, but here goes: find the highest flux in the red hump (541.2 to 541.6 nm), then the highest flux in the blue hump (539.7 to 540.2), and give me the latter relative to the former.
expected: 0.99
